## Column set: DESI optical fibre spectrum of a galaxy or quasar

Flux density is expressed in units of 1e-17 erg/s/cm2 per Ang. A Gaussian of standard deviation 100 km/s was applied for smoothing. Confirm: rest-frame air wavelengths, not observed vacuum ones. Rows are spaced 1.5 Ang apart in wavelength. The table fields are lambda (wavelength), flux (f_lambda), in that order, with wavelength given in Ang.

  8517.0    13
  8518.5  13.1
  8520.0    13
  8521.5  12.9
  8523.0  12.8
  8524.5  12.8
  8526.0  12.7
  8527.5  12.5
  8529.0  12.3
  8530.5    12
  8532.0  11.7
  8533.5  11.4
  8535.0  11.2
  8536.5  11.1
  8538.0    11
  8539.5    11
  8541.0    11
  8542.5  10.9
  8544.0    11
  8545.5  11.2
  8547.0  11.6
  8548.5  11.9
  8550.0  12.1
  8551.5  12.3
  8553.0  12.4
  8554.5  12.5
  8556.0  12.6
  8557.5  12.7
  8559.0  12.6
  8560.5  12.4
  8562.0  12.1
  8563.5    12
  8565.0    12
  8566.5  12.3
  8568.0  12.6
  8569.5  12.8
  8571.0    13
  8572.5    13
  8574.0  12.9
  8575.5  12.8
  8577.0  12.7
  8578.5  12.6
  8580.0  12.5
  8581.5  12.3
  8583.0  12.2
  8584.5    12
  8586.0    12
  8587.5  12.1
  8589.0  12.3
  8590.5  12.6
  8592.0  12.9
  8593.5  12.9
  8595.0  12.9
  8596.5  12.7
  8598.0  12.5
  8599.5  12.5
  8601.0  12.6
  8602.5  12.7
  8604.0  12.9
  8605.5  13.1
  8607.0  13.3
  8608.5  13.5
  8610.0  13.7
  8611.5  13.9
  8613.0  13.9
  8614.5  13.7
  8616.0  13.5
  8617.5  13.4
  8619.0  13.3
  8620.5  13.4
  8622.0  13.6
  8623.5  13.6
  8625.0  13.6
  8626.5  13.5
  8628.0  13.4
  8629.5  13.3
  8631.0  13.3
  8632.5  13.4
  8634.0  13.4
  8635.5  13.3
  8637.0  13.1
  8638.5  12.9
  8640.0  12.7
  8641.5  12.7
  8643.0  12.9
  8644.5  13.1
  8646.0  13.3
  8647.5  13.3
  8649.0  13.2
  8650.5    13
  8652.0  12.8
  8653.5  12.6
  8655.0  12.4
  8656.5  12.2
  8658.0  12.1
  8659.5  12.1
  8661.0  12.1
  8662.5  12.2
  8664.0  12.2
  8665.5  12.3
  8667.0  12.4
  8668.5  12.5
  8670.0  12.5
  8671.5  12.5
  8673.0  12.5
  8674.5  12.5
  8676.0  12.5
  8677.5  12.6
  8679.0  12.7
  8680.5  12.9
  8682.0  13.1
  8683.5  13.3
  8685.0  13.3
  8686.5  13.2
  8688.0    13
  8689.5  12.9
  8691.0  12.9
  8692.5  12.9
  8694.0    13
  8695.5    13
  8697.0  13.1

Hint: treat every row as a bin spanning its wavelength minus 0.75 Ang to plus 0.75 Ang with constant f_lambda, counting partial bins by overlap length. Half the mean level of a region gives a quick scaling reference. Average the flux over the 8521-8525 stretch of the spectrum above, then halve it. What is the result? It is 6.42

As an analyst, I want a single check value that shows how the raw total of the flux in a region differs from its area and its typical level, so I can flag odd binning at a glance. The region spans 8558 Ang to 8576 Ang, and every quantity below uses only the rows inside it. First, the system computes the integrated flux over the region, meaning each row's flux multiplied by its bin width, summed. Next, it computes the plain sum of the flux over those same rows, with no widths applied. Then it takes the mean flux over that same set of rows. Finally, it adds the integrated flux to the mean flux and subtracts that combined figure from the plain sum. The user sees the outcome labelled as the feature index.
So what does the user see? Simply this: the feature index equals -87.8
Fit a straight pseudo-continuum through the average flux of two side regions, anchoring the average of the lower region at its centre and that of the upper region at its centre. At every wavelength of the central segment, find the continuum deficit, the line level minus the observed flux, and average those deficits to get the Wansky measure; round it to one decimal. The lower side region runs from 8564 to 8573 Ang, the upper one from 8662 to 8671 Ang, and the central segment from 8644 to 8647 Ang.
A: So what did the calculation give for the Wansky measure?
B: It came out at -0.8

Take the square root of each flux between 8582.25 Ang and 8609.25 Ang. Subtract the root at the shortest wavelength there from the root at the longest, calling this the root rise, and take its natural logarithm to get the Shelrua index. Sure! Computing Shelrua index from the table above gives -1.7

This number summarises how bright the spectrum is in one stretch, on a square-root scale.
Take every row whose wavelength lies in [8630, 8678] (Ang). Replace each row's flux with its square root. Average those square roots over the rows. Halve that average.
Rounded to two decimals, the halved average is 1.78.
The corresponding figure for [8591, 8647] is 1.82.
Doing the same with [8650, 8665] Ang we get 1.76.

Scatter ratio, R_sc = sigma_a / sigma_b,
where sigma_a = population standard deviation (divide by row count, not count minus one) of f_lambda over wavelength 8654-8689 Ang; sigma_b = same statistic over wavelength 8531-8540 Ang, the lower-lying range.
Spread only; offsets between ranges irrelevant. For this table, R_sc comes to 1.5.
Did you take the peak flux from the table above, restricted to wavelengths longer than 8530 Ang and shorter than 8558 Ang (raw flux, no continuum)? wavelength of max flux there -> 8557.5 Ang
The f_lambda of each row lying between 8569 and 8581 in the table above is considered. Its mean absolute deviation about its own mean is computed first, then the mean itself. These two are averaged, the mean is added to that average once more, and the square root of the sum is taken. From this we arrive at 4.39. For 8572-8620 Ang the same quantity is 4.42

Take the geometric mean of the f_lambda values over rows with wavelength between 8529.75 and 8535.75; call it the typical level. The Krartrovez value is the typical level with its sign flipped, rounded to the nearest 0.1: -11.6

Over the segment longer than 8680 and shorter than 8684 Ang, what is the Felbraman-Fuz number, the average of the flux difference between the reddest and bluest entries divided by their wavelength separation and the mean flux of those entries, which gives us 6.62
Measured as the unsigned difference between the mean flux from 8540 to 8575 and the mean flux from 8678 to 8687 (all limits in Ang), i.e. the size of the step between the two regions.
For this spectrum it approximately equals 0.9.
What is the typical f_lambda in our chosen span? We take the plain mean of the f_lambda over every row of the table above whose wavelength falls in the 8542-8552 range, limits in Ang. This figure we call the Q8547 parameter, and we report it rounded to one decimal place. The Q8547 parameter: 11.6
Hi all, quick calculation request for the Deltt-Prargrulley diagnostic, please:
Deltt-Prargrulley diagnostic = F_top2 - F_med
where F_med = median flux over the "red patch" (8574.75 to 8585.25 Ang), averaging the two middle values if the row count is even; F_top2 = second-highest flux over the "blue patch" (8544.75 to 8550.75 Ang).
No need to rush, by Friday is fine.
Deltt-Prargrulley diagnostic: -0.60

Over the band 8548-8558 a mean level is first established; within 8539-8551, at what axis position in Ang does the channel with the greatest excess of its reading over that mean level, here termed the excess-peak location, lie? 8550.0 Ang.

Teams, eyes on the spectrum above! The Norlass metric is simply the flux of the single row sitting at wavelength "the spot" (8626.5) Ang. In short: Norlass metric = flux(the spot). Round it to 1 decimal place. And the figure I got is 13.5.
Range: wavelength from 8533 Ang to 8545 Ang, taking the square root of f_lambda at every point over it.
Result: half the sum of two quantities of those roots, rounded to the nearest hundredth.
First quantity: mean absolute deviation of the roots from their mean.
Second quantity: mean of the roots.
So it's 1.67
